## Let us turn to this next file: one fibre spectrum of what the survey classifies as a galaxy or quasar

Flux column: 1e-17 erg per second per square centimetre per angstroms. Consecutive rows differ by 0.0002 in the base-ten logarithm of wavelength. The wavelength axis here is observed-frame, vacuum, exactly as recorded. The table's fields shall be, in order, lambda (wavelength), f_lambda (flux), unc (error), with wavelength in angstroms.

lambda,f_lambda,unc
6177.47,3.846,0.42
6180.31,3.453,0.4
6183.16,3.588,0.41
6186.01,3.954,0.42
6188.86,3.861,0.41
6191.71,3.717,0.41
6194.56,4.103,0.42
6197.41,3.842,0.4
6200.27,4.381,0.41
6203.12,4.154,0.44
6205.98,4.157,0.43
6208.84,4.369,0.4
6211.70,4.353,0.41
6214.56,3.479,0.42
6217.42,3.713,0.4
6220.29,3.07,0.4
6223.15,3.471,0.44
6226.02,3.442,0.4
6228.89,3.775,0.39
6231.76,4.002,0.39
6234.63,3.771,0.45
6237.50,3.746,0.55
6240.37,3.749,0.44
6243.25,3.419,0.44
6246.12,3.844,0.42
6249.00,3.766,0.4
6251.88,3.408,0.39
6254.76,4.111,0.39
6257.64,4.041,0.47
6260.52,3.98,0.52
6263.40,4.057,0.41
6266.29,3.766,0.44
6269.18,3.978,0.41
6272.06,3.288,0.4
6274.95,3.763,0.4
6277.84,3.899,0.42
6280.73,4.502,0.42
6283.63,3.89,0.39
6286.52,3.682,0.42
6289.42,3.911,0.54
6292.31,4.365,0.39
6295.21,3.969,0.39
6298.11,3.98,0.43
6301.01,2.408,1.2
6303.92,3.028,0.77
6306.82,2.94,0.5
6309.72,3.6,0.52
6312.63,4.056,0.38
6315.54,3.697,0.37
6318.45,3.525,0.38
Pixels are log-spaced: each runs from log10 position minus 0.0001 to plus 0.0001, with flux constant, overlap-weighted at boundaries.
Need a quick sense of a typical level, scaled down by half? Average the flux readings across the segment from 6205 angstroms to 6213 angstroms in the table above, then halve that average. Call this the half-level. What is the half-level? 2.15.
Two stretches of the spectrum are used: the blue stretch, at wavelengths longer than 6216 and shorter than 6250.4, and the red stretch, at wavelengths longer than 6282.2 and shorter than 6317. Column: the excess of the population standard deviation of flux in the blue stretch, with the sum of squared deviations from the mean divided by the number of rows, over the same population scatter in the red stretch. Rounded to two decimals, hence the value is -0.30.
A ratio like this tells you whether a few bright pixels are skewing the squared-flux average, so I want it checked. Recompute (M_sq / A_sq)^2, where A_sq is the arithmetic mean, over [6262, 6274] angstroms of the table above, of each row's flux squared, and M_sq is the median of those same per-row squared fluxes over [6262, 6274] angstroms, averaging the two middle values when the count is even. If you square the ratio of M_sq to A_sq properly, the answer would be 1.10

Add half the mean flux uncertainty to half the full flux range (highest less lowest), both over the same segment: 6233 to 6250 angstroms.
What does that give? 0.4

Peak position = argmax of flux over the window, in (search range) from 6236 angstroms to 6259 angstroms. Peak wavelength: 6254.76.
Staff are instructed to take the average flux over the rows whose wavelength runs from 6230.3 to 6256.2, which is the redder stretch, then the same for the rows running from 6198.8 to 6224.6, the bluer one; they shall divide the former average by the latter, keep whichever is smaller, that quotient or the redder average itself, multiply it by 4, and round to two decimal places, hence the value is 3.85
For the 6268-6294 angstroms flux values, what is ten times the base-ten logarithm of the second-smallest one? 5.7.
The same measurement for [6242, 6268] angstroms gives 5.3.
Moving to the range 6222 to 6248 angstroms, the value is 5.4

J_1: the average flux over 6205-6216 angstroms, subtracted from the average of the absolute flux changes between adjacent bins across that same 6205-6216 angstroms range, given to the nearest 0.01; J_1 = -3.72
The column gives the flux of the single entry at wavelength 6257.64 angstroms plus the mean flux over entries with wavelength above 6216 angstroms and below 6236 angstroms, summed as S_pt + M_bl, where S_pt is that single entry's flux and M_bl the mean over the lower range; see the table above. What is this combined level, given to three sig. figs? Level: 7.65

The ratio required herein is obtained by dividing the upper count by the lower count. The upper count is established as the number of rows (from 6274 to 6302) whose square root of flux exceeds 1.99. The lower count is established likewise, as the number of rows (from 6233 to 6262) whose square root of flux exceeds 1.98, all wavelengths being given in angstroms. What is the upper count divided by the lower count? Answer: 1.3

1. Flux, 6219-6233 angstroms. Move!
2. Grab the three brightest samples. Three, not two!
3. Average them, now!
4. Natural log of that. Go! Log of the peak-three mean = 1.32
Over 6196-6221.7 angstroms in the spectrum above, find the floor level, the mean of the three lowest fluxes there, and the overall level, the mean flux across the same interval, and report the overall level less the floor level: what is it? 0.53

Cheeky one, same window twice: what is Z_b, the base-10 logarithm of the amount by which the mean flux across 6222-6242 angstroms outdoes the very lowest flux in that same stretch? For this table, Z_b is -0.58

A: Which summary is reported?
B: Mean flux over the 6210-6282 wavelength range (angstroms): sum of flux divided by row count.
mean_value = 3.78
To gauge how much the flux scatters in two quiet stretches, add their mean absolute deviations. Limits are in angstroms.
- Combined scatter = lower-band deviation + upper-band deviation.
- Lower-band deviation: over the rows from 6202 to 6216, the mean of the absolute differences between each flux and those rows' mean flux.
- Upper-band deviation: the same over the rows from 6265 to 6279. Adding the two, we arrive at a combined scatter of 0.43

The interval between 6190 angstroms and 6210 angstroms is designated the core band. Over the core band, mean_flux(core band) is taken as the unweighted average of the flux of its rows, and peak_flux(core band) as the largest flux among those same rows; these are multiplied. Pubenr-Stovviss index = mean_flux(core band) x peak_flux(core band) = 18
